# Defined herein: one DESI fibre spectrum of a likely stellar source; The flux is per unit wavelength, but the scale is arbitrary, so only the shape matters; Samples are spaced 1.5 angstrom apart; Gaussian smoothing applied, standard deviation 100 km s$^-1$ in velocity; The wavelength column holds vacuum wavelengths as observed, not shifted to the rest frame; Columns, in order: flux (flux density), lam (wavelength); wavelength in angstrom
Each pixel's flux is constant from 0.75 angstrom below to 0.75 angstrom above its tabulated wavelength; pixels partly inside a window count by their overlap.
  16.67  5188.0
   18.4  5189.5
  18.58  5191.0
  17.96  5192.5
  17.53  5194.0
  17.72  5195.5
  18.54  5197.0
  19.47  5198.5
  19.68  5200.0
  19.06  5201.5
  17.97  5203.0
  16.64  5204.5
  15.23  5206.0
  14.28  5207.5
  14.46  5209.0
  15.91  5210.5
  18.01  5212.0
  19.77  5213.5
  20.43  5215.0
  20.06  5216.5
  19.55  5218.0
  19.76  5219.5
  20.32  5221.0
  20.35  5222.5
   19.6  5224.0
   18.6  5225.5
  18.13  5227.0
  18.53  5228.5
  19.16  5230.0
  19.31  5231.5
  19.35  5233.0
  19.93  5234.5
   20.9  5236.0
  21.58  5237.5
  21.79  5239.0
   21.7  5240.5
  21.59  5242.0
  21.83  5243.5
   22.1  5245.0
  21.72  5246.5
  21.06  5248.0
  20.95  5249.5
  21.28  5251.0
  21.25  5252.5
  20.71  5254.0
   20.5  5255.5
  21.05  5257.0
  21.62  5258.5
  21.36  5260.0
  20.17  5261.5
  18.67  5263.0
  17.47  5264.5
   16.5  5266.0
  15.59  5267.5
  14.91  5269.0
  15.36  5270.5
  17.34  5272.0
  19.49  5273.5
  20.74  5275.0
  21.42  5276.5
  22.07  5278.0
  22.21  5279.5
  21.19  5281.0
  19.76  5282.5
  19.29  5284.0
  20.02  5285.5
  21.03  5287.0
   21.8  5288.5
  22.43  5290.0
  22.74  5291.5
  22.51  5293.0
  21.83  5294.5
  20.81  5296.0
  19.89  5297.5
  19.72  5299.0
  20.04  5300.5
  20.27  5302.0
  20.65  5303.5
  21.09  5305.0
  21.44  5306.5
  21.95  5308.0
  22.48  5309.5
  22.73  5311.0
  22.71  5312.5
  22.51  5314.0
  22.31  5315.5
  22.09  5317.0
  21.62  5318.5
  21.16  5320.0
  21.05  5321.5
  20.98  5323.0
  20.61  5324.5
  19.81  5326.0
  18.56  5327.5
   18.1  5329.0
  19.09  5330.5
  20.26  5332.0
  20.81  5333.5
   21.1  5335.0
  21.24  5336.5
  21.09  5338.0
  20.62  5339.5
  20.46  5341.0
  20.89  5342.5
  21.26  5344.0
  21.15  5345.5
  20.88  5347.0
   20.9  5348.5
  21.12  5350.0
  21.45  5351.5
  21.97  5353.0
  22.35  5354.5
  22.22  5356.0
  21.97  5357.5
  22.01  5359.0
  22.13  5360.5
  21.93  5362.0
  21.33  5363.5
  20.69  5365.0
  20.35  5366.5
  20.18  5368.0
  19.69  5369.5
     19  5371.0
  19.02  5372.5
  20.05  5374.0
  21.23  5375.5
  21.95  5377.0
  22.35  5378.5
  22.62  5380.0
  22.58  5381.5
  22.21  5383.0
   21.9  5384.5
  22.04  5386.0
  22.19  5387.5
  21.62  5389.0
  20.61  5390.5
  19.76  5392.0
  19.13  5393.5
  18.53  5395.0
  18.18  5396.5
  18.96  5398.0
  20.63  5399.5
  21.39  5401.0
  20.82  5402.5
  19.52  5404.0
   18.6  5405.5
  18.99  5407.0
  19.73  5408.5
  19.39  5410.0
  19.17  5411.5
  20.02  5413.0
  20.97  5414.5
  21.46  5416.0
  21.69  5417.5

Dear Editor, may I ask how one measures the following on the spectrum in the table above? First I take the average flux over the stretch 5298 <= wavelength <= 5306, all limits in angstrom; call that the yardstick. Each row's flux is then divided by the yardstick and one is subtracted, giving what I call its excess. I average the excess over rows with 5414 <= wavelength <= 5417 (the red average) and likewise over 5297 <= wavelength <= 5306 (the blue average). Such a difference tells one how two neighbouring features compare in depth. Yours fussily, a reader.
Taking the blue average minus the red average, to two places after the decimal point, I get -0.05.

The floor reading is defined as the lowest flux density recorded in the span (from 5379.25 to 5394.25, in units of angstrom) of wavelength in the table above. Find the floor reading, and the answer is 19.13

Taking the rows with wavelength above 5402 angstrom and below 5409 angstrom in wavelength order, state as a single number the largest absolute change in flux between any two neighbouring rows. 1.3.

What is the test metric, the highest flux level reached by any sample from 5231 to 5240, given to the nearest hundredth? 21.79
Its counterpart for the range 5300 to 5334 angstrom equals 22.73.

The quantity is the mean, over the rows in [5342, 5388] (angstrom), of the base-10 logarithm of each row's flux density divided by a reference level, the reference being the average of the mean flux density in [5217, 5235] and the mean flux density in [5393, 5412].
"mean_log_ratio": 0.040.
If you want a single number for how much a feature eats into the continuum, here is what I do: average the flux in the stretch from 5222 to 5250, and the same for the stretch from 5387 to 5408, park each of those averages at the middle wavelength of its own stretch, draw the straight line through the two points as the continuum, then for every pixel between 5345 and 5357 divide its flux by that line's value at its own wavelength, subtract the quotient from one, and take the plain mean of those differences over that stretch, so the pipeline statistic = -0.07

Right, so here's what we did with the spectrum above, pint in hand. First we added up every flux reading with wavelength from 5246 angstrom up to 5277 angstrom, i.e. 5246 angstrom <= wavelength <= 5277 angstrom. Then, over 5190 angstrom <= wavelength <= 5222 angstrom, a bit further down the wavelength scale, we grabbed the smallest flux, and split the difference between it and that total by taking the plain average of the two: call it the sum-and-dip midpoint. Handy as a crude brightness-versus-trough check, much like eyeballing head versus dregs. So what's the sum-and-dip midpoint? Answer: 212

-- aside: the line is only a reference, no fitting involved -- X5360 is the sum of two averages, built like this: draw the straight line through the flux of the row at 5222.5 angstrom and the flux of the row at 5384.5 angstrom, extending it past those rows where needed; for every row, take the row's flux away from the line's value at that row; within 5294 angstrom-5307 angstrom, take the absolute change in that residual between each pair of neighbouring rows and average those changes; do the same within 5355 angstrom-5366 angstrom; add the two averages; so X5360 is 0.79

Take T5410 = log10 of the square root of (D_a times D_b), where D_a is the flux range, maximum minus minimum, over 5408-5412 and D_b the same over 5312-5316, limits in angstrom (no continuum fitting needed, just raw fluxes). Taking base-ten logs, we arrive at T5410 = -0.32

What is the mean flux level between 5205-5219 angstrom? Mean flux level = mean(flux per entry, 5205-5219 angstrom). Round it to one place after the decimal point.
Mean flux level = 17.5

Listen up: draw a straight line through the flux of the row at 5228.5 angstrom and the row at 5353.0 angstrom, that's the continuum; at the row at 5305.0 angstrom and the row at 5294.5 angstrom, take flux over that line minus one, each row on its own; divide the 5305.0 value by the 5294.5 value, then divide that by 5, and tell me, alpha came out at 0.06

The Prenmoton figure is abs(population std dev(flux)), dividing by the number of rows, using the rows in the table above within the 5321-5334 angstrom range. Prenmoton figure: 1.0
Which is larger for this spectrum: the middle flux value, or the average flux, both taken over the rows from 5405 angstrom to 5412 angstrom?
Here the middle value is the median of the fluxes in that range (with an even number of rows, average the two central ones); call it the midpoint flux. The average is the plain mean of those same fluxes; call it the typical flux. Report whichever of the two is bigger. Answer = 19.2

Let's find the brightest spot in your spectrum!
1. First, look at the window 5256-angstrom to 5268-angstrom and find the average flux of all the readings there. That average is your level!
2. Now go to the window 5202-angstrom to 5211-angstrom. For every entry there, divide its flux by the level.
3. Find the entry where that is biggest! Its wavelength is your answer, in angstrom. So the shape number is 5203.0 angstrom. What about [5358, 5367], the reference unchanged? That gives 5360.5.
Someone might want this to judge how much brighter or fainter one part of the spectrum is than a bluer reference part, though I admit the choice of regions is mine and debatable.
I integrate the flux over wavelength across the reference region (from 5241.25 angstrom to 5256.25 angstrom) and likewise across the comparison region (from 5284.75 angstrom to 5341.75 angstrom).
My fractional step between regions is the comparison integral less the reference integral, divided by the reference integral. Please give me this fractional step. 2.8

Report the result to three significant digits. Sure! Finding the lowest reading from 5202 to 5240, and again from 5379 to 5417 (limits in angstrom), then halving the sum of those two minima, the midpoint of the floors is 16.2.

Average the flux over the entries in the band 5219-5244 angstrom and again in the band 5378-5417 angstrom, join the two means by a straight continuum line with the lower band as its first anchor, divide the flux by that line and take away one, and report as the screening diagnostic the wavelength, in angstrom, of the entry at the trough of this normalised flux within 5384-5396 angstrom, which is 5395.0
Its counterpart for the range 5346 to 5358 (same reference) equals 5347.0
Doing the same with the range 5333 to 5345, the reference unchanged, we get 5341.0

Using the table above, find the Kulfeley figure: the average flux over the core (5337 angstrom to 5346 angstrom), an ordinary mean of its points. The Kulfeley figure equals 20.9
